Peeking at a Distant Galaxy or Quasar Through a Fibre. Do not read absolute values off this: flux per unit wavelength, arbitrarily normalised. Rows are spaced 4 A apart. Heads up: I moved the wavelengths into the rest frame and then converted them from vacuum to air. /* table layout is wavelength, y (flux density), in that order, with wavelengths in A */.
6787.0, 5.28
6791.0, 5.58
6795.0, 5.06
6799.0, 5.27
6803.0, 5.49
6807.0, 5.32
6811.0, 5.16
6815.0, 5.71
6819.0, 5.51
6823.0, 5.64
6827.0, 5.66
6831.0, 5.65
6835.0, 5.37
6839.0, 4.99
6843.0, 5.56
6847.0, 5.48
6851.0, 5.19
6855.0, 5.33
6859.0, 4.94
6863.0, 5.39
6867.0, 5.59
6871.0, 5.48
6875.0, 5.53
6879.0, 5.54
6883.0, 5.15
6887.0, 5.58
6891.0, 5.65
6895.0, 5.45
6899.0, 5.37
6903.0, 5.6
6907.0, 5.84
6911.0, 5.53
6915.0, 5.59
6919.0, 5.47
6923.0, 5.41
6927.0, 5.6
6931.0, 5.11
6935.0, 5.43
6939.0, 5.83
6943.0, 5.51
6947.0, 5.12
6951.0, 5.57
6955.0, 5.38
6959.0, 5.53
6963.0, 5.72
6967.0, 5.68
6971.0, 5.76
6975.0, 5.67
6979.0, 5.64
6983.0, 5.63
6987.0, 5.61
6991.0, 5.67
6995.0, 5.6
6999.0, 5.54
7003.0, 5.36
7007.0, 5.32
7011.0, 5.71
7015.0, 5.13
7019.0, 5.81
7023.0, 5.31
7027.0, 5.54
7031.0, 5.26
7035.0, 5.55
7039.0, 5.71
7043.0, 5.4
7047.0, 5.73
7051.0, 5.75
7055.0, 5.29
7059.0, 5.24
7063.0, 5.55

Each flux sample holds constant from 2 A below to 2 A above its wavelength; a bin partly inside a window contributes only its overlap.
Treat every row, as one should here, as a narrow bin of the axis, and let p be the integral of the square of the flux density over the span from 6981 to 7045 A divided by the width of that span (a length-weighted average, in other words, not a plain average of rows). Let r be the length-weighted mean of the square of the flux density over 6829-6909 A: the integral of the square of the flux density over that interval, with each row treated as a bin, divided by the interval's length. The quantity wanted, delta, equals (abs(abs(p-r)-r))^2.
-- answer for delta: 828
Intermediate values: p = 30.4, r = 29.6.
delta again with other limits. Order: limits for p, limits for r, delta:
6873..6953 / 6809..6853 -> 854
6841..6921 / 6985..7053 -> 893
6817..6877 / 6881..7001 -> 866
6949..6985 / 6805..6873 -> 731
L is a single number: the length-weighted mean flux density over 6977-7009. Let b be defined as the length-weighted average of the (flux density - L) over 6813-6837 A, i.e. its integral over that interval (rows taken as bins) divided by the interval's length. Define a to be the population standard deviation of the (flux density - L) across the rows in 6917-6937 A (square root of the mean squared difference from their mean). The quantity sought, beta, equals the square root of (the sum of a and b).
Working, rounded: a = 0.16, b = 0.04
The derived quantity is 0.45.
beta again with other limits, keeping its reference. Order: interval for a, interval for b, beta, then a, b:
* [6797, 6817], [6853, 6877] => 0.15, 0.19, -0.17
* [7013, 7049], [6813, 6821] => 0.53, 0.22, 0.06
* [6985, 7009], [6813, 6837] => 0.42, 0.13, 0.04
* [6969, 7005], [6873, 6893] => 0.22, 0.10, -0.06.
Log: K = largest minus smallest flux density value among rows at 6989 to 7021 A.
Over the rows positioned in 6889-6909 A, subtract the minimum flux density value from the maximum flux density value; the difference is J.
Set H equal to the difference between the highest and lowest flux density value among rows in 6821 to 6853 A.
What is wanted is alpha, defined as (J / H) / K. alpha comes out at 1.0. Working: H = 0.67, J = 0.47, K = 0.68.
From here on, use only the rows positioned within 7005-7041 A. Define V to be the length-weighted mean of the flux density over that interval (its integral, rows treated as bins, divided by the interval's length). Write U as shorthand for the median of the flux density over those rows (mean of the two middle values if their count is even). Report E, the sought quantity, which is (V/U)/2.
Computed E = 0.495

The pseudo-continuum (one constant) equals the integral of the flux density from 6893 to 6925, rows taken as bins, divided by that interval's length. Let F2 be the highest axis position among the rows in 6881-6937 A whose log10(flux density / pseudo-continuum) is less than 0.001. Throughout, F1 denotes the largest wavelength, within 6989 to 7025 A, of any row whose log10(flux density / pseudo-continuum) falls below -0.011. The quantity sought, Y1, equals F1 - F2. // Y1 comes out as 88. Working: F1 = 7023.0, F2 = 6935.0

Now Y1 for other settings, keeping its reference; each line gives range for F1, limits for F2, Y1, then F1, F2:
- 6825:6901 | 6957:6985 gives -60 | 6899.0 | 6959.0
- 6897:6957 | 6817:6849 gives 108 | 6955.0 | 6847.0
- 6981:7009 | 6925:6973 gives 48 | 7007.0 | 6959.0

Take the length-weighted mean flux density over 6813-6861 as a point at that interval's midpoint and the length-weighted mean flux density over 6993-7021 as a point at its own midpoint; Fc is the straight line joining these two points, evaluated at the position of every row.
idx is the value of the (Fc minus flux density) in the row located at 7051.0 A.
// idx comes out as -0.23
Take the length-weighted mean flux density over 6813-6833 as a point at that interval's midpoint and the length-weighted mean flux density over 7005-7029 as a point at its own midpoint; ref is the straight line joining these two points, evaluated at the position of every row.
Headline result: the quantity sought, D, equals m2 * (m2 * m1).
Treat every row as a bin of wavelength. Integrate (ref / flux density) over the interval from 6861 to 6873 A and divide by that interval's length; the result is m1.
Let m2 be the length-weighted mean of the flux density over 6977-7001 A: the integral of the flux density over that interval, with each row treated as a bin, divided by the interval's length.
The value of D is 32.2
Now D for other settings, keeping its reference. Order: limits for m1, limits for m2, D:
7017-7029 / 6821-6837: 30.7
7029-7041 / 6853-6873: 28.3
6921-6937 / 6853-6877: 29.8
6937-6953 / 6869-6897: 30.3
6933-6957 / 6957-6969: 32.2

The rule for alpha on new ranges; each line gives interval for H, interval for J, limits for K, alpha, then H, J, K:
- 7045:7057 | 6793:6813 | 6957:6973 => 4.1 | 0.46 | 0.43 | 0.23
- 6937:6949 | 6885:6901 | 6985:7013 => 1.0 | 0.71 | 0.28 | 0.39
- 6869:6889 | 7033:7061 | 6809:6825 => 2.2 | 0.43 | 0.51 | 0.55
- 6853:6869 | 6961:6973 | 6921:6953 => 0.2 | 0.65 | 0.08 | 0.72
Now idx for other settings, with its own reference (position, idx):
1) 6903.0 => -0.15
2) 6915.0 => -0.14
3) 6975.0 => -0.19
